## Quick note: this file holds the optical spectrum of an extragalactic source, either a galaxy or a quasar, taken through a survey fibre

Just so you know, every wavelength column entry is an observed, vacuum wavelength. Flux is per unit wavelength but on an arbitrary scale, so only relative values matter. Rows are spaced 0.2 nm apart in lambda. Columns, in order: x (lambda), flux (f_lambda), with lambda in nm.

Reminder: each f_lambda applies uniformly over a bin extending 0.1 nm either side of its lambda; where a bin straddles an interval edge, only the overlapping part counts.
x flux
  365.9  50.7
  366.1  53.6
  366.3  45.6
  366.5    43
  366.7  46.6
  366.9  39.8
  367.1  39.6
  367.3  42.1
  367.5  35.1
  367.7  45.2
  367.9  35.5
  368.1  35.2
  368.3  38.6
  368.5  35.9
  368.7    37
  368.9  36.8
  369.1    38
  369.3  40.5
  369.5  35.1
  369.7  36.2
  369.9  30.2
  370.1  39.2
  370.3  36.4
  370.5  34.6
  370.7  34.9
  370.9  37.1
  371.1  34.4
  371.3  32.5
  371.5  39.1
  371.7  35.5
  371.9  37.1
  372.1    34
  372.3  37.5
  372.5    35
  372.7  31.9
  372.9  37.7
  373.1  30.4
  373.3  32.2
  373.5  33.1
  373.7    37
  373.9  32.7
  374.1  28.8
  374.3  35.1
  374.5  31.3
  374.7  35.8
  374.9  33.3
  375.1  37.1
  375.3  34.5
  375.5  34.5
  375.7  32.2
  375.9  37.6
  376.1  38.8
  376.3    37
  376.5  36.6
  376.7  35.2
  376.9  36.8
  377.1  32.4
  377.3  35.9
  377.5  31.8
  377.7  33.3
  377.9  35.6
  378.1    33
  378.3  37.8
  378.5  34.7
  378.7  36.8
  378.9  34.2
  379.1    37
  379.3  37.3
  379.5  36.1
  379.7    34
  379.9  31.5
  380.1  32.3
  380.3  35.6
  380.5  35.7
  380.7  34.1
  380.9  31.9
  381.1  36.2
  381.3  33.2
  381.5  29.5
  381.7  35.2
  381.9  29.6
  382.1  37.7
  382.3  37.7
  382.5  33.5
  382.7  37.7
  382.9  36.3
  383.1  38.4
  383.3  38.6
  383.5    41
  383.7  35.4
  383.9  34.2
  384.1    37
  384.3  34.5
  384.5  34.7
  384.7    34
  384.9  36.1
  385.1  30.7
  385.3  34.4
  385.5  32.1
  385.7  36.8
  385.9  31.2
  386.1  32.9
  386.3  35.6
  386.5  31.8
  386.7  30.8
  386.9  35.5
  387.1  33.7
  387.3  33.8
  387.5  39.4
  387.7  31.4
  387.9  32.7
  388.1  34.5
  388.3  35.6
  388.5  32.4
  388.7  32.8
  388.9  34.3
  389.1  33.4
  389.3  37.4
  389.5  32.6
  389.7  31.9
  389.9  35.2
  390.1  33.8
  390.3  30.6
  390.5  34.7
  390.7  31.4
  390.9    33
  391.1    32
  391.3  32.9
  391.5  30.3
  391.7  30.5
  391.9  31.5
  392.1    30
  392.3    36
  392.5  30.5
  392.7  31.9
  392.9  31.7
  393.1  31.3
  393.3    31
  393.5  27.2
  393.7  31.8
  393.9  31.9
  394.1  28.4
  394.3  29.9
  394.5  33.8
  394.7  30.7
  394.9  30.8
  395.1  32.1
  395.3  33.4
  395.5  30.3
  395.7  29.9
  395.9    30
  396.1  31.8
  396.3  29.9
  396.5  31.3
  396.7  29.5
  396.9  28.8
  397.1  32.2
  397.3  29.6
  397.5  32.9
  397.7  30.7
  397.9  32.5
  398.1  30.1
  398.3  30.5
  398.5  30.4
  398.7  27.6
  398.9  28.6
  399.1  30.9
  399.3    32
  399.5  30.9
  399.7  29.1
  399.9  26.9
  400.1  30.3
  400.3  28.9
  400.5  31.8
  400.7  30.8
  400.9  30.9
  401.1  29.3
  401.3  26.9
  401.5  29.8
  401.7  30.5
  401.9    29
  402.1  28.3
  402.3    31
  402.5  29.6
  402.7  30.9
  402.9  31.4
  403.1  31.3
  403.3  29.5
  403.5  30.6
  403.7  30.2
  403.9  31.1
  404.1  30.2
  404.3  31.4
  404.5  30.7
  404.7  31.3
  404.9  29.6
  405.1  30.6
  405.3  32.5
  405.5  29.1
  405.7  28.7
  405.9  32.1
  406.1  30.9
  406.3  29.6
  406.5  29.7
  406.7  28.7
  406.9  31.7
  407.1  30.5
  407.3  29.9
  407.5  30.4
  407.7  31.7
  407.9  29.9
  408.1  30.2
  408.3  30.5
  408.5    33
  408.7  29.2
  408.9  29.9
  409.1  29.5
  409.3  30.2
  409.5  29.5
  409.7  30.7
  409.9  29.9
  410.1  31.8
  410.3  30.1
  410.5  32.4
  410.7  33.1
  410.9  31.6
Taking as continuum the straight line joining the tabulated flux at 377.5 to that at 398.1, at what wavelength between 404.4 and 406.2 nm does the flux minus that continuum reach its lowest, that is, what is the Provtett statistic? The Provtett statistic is 405.7 nm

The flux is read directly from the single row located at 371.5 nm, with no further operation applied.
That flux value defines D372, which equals 39.1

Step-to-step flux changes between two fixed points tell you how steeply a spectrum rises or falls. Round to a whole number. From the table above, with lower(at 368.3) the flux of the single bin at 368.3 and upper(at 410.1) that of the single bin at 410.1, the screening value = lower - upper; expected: 7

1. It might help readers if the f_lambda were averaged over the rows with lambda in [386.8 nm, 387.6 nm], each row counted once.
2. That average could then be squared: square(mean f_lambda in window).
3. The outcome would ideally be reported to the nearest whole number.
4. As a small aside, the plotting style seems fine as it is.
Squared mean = 1267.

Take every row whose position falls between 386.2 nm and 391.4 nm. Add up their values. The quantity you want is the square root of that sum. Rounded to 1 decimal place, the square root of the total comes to 29.5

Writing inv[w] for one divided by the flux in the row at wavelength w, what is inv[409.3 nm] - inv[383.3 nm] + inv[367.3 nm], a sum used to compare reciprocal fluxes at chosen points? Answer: 0.0310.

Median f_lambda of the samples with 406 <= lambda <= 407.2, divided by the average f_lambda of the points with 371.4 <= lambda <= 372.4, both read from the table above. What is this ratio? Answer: 0.82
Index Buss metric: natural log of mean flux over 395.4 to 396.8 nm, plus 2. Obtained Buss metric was 5.414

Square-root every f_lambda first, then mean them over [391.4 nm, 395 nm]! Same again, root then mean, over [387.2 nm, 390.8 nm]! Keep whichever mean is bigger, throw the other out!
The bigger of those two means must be 5.81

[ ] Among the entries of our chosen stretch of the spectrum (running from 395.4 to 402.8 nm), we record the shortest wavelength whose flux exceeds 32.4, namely 397.5 nm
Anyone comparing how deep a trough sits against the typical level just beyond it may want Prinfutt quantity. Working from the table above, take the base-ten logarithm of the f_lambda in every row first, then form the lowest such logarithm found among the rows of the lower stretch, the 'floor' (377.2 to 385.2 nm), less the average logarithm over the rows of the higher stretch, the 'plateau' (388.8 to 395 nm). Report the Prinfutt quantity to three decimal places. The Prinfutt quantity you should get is -0.035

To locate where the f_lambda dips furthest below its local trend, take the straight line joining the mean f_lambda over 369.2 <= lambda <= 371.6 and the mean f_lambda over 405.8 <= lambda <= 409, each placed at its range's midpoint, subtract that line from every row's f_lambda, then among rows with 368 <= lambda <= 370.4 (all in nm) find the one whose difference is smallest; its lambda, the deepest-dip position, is 369.9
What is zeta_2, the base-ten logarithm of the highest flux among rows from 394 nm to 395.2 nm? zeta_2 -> 1.53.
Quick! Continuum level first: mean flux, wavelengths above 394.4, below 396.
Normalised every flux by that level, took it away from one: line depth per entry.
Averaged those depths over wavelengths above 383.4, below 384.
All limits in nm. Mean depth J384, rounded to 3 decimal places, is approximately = -0.175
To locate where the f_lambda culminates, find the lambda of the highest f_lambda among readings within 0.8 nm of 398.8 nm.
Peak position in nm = 399.3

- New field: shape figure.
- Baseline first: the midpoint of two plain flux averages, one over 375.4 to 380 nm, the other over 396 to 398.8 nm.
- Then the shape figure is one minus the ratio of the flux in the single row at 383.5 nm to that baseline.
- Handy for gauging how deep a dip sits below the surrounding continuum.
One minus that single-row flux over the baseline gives -0.25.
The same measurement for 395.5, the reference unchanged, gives 0.08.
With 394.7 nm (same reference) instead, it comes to 0.07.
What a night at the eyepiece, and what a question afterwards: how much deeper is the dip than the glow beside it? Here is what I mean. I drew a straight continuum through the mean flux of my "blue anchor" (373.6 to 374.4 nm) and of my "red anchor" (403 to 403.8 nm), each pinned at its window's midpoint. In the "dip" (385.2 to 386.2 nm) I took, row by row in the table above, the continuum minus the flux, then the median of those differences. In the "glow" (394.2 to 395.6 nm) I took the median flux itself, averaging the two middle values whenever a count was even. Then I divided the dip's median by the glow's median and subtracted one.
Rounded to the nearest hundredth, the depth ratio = -1.02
